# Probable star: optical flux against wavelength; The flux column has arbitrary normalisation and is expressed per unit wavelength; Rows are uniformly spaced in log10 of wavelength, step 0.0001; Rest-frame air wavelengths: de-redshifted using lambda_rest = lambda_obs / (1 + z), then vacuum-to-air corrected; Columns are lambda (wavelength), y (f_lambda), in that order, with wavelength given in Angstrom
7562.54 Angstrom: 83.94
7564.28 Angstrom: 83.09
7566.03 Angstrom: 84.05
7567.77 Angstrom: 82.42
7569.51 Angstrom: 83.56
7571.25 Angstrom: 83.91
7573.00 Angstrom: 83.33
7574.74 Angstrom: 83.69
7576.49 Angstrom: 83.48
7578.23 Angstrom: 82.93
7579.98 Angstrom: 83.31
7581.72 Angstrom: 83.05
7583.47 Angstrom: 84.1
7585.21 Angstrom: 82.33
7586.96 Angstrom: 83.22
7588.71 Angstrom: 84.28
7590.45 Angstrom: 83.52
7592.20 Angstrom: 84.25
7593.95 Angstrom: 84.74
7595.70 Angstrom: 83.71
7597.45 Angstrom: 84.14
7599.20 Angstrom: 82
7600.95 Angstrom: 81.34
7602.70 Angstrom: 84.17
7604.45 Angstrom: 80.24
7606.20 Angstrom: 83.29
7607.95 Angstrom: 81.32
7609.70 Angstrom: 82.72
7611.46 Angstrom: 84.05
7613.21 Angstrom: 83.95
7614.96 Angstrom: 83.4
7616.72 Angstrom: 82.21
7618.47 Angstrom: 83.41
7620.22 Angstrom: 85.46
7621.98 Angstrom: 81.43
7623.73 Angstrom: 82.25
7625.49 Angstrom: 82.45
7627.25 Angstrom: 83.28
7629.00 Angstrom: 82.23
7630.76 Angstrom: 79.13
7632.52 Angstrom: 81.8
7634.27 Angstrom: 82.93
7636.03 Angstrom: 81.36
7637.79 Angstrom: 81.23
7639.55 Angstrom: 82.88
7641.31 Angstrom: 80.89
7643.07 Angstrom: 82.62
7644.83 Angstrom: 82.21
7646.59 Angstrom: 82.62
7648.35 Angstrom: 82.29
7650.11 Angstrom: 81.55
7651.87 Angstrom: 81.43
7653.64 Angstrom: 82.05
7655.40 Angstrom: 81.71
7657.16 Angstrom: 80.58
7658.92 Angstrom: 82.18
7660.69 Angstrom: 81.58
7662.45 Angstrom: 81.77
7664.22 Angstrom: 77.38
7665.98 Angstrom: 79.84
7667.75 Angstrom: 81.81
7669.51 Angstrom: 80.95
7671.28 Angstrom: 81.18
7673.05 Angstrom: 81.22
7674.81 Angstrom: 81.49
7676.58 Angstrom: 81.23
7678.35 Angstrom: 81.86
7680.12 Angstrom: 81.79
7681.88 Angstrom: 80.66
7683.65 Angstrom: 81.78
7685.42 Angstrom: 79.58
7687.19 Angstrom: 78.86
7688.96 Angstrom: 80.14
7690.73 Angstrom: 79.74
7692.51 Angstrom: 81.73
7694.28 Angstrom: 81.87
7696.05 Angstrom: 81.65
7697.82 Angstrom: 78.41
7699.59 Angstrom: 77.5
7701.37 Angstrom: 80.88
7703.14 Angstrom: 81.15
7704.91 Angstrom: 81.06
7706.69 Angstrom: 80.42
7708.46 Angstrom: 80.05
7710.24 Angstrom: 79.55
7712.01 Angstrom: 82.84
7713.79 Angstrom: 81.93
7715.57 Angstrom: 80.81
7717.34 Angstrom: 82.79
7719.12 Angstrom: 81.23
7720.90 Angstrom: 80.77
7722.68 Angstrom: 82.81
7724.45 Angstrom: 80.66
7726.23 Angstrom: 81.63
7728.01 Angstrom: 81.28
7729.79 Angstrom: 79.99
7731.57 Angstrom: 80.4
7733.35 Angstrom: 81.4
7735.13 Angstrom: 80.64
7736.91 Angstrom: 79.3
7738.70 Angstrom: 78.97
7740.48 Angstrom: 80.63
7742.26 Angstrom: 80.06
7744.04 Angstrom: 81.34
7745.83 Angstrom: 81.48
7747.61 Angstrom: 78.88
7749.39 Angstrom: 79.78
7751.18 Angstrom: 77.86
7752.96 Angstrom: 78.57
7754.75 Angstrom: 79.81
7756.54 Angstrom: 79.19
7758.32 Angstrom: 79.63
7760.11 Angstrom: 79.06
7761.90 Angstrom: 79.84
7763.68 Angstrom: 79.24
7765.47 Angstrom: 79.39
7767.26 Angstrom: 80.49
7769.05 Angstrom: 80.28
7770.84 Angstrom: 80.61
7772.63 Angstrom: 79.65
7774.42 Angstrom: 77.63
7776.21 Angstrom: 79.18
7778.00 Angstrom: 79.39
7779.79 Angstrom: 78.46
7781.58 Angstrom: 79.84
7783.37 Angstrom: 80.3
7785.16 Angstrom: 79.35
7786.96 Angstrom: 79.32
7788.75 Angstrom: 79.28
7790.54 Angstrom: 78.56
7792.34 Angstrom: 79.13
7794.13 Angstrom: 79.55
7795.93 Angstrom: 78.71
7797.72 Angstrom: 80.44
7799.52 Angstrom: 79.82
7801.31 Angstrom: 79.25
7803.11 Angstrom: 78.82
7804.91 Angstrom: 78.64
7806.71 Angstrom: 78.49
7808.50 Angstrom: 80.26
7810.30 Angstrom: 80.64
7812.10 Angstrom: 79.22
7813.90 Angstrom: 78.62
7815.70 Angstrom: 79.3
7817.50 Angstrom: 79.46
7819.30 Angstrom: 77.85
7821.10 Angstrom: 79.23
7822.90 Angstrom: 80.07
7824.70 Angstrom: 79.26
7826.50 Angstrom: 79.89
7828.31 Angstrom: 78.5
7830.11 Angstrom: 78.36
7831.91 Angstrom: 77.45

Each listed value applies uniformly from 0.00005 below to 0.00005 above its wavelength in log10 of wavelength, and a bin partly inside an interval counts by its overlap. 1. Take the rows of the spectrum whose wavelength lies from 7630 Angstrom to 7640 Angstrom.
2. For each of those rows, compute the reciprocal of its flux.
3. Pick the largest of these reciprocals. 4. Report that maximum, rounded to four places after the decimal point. 0.0126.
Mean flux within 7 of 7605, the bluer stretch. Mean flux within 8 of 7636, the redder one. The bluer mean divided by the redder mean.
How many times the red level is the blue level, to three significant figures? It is 1.01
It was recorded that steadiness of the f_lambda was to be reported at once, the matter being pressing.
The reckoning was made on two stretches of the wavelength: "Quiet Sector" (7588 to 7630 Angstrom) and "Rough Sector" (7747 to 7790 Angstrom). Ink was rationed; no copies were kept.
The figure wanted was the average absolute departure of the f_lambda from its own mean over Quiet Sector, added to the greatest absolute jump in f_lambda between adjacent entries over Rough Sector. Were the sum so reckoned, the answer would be 3.1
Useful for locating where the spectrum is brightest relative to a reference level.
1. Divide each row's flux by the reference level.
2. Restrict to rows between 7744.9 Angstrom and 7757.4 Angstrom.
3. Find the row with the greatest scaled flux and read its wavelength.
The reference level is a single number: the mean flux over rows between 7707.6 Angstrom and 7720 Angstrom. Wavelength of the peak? 7745.83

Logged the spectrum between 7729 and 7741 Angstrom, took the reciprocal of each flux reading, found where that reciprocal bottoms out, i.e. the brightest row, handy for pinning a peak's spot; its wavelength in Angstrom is 7733.35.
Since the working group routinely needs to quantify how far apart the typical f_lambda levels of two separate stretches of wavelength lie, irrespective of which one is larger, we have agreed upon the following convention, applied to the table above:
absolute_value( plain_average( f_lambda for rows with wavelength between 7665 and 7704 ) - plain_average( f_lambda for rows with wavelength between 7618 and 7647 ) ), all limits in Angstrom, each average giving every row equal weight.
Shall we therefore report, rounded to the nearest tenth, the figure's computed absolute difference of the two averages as 1.5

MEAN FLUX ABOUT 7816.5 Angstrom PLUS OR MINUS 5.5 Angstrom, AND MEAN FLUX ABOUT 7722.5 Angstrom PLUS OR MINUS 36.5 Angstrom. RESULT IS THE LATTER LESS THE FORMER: 1.5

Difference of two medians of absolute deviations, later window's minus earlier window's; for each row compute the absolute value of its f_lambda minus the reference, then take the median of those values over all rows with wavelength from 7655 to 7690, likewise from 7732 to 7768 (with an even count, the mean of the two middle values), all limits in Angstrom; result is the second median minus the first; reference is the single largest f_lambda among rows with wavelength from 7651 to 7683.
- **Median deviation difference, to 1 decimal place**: 1.5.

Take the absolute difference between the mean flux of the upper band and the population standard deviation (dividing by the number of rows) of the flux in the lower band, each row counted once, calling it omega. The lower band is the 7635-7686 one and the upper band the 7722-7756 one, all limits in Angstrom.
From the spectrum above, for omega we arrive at 79.2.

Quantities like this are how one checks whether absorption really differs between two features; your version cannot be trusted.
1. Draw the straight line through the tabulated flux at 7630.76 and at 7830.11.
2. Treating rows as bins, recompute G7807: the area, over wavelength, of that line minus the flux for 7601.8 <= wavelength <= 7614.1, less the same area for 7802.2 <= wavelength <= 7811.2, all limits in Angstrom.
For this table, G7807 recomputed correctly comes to -36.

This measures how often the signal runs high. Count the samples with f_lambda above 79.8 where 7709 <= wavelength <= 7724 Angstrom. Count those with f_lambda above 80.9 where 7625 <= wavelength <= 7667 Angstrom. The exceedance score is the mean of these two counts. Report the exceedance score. 13.0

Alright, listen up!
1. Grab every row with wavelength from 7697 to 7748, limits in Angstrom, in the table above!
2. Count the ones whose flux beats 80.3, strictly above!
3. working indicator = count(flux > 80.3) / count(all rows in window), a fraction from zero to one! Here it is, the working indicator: 0.69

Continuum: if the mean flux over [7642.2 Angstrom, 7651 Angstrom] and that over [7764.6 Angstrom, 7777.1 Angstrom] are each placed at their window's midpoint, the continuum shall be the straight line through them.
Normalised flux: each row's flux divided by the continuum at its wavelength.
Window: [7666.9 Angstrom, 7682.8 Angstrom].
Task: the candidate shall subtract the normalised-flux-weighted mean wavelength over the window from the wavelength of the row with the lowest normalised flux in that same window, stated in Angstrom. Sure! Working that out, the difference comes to 7.1 Angstrom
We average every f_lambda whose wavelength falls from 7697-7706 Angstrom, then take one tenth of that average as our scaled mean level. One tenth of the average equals 7.98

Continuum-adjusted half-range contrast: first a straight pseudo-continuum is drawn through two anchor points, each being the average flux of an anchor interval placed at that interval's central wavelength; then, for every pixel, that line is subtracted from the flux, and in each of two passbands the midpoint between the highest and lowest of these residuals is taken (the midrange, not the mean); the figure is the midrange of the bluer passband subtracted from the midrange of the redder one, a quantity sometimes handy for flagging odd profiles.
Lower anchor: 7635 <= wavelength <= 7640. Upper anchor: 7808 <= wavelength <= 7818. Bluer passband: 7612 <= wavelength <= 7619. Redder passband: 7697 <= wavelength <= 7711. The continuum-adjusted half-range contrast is -3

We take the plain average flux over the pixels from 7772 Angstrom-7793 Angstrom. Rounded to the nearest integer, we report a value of 79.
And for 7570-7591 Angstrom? 83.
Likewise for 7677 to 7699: 81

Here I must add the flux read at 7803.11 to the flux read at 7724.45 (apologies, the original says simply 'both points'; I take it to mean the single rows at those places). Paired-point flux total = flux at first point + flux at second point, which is 159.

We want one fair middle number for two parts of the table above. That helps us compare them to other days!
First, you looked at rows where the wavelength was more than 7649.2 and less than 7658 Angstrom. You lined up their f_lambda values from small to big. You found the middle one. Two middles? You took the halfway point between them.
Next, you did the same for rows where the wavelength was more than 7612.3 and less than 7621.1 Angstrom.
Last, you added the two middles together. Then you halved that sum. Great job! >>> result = 82.5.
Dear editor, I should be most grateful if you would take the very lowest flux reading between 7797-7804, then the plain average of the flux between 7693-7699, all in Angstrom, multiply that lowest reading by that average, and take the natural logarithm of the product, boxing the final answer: 8.76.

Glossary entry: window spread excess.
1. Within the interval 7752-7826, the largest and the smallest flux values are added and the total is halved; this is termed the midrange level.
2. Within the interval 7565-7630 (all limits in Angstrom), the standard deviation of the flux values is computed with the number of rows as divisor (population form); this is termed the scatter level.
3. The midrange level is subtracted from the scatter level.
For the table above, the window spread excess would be -78.1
